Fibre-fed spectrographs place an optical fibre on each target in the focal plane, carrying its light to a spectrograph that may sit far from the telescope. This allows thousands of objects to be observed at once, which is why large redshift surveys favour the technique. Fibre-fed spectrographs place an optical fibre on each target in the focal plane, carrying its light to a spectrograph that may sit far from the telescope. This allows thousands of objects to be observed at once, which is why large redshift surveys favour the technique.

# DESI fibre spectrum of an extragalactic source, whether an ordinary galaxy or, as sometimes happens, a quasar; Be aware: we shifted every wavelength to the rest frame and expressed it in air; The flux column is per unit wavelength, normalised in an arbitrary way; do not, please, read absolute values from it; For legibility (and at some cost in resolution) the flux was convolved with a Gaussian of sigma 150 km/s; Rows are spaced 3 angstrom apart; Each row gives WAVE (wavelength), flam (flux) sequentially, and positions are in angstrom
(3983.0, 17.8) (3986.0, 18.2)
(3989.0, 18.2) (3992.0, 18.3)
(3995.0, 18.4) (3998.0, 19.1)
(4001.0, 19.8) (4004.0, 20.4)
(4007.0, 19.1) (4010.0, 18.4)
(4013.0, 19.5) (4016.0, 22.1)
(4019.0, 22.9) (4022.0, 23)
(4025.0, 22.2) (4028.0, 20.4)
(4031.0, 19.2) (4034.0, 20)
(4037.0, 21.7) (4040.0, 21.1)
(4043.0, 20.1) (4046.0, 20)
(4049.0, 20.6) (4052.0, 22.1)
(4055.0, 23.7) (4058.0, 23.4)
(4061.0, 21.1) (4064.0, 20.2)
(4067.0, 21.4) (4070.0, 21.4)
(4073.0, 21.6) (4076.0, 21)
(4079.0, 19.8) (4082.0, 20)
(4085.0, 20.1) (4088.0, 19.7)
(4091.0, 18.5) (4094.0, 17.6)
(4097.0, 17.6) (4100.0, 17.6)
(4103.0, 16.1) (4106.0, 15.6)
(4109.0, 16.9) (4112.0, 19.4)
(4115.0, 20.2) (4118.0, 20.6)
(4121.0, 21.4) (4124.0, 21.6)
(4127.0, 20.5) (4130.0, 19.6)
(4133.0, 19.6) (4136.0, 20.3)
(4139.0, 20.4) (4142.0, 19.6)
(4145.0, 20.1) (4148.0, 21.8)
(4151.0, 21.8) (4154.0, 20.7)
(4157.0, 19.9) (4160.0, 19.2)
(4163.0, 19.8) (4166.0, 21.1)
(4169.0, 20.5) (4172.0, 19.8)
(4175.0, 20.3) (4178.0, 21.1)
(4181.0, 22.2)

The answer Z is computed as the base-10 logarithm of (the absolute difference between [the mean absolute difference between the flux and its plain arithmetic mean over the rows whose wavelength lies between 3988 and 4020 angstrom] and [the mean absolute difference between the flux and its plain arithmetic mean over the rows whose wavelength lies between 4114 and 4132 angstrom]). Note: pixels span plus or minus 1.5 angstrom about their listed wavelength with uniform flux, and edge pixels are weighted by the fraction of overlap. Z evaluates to -0.20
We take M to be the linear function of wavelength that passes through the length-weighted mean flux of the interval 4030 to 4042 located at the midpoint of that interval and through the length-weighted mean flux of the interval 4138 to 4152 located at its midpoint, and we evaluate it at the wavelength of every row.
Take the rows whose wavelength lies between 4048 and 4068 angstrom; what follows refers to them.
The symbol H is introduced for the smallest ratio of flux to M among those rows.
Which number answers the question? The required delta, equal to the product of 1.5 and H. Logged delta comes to 1.47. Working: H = 0.98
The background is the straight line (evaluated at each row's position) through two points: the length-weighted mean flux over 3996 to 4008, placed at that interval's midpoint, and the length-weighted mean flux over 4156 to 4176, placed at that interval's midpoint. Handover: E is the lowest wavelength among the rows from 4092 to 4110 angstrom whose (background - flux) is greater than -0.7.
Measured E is 4094.0 angstrom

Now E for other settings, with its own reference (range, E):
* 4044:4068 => 4046.0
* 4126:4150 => 4127.0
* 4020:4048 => 4031.0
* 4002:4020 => 4007.0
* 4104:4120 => 4106.0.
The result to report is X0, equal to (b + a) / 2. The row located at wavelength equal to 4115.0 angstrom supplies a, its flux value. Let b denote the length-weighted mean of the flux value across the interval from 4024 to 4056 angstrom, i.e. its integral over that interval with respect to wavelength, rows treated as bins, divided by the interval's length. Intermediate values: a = 20.2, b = 20.9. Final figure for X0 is 20.6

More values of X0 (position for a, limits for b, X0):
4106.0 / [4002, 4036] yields 18.1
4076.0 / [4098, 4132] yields 20.0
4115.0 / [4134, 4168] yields 20.3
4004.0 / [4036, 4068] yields 20.9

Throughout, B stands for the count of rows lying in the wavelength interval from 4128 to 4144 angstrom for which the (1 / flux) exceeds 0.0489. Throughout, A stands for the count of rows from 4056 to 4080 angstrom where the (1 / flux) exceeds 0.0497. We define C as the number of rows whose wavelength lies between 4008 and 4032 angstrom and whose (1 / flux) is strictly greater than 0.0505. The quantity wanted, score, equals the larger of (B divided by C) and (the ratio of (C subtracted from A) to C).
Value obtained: 1.7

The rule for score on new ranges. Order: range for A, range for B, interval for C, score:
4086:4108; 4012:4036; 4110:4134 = 1.3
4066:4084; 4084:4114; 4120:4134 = 5.0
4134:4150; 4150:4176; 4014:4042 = 5.0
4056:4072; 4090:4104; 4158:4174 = 1.7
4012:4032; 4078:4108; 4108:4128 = 5.0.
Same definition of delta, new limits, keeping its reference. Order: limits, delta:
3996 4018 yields 1.35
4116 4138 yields 1.42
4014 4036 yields 1.40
